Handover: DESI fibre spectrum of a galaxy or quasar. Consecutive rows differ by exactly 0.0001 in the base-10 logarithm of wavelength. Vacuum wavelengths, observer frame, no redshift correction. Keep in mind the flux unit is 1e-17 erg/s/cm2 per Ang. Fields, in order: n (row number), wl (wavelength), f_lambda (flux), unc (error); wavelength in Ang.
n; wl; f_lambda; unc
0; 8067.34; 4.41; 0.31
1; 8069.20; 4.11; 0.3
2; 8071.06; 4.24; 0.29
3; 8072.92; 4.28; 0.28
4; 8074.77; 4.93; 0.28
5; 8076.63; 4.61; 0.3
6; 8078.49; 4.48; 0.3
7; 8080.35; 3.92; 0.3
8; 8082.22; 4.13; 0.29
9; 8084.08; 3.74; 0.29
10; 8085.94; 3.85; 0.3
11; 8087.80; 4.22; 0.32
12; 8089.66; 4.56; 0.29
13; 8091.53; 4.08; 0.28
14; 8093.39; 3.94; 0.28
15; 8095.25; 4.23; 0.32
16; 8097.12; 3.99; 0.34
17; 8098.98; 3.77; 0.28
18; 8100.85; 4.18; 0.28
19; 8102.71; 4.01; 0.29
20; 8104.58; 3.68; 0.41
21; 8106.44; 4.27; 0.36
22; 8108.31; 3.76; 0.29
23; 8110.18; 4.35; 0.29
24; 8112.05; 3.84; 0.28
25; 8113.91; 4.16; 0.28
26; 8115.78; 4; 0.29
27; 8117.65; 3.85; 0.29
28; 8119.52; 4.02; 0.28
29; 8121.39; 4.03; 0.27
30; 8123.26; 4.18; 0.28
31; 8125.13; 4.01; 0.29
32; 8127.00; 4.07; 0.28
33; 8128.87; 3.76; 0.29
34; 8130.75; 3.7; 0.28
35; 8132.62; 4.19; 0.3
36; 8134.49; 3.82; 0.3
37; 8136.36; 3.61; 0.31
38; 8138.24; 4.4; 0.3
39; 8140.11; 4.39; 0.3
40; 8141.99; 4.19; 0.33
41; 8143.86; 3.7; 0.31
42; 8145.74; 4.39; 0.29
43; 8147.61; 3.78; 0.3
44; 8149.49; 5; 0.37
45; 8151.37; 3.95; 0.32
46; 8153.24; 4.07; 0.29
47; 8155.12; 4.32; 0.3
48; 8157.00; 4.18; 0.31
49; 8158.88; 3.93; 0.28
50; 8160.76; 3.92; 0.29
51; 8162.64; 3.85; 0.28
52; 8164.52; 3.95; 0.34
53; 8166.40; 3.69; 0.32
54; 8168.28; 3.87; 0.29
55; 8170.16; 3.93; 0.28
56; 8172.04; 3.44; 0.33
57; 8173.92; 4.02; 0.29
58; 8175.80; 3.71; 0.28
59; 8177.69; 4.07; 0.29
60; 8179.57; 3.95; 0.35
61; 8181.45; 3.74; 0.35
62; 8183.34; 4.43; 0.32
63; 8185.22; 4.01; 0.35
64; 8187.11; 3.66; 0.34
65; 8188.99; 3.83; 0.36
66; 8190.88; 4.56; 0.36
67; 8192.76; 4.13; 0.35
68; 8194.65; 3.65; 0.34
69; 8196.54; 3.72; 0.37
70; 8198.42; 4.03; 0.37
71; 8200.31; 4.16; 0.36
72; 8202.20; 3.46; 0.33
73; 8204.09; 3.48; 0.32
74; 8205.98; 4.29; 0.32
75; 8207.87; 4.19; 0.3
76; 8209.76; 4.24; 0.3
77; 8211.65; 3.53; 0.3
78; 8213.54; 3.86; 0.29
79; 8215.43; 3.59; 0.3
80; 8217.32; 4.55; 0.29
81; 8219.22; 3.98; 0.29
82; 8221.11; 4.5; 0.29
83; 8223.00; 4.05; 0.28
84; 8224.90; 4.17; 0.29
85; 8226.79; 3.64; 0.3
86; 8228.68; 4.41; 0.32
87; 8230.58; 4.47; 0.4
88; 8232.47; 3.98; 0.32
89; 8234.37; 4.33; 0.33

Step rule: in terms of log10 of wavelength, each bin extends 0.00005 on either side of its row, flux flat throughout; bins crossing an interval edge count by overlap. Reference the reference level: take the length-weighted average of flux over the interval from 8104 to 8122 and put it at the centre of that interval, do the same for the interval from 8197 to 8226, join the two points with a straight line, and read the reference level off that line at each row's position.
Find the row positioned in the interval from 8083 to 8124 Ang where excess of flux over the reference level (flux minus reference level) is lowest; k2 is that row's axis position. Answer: 8104.58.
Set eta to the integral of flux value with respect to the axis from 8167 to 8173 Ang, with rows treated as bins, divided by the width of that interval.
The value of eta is 3.75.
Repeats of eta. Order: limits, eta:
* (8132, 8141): 4.08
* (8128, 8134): 3.88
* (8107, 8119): 4.00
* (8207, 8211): 4.17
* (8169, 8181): 3.85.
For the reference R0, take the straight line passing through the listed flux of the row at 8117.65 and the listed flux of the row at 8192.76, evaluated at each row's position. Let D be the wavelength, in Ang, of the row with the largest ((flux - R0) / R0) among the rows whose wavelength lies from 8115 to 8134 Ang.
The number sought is 8123.26 Ang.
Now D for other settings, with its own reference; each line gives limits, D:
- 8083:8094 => 8089.66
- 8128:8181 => 8149.49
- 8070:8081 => 8074.77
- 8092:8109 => 8095.25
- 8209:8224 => 8217.32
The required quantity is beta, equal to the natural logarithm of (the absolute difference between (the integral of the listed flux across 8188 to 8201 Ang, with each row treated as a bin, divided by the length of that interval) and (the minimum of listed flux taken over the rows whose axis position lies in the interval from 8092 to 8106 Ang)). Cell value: -1.1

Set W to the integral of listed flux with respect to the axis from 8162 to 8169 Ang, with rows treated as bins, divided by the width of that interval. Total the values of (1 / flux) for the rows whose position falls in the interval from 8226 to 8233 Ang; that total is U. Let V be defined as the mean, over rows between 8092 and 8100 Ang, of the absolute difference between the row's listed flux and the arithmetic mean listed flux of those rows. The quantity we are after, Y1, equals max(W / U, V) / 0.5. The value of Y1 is 7.86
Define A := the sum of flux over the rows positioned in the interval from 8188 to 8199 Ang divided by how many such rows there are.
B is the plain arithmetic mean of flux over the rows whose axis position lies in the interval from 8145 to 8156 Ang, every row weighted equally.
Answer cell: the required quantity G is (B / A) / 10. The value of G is 0.107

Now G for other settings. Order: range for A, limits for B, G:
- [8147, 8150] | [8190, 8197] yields 0.091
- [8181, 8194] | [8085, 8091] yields 0.104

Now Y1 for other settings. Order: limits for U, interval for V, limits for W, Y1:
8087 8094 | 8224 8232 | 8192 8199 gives 8.10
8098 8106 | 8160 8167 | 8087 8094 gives 8.21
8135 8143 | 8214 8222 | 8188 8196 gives 8.29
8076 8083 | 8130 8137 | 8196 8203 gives 8.23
